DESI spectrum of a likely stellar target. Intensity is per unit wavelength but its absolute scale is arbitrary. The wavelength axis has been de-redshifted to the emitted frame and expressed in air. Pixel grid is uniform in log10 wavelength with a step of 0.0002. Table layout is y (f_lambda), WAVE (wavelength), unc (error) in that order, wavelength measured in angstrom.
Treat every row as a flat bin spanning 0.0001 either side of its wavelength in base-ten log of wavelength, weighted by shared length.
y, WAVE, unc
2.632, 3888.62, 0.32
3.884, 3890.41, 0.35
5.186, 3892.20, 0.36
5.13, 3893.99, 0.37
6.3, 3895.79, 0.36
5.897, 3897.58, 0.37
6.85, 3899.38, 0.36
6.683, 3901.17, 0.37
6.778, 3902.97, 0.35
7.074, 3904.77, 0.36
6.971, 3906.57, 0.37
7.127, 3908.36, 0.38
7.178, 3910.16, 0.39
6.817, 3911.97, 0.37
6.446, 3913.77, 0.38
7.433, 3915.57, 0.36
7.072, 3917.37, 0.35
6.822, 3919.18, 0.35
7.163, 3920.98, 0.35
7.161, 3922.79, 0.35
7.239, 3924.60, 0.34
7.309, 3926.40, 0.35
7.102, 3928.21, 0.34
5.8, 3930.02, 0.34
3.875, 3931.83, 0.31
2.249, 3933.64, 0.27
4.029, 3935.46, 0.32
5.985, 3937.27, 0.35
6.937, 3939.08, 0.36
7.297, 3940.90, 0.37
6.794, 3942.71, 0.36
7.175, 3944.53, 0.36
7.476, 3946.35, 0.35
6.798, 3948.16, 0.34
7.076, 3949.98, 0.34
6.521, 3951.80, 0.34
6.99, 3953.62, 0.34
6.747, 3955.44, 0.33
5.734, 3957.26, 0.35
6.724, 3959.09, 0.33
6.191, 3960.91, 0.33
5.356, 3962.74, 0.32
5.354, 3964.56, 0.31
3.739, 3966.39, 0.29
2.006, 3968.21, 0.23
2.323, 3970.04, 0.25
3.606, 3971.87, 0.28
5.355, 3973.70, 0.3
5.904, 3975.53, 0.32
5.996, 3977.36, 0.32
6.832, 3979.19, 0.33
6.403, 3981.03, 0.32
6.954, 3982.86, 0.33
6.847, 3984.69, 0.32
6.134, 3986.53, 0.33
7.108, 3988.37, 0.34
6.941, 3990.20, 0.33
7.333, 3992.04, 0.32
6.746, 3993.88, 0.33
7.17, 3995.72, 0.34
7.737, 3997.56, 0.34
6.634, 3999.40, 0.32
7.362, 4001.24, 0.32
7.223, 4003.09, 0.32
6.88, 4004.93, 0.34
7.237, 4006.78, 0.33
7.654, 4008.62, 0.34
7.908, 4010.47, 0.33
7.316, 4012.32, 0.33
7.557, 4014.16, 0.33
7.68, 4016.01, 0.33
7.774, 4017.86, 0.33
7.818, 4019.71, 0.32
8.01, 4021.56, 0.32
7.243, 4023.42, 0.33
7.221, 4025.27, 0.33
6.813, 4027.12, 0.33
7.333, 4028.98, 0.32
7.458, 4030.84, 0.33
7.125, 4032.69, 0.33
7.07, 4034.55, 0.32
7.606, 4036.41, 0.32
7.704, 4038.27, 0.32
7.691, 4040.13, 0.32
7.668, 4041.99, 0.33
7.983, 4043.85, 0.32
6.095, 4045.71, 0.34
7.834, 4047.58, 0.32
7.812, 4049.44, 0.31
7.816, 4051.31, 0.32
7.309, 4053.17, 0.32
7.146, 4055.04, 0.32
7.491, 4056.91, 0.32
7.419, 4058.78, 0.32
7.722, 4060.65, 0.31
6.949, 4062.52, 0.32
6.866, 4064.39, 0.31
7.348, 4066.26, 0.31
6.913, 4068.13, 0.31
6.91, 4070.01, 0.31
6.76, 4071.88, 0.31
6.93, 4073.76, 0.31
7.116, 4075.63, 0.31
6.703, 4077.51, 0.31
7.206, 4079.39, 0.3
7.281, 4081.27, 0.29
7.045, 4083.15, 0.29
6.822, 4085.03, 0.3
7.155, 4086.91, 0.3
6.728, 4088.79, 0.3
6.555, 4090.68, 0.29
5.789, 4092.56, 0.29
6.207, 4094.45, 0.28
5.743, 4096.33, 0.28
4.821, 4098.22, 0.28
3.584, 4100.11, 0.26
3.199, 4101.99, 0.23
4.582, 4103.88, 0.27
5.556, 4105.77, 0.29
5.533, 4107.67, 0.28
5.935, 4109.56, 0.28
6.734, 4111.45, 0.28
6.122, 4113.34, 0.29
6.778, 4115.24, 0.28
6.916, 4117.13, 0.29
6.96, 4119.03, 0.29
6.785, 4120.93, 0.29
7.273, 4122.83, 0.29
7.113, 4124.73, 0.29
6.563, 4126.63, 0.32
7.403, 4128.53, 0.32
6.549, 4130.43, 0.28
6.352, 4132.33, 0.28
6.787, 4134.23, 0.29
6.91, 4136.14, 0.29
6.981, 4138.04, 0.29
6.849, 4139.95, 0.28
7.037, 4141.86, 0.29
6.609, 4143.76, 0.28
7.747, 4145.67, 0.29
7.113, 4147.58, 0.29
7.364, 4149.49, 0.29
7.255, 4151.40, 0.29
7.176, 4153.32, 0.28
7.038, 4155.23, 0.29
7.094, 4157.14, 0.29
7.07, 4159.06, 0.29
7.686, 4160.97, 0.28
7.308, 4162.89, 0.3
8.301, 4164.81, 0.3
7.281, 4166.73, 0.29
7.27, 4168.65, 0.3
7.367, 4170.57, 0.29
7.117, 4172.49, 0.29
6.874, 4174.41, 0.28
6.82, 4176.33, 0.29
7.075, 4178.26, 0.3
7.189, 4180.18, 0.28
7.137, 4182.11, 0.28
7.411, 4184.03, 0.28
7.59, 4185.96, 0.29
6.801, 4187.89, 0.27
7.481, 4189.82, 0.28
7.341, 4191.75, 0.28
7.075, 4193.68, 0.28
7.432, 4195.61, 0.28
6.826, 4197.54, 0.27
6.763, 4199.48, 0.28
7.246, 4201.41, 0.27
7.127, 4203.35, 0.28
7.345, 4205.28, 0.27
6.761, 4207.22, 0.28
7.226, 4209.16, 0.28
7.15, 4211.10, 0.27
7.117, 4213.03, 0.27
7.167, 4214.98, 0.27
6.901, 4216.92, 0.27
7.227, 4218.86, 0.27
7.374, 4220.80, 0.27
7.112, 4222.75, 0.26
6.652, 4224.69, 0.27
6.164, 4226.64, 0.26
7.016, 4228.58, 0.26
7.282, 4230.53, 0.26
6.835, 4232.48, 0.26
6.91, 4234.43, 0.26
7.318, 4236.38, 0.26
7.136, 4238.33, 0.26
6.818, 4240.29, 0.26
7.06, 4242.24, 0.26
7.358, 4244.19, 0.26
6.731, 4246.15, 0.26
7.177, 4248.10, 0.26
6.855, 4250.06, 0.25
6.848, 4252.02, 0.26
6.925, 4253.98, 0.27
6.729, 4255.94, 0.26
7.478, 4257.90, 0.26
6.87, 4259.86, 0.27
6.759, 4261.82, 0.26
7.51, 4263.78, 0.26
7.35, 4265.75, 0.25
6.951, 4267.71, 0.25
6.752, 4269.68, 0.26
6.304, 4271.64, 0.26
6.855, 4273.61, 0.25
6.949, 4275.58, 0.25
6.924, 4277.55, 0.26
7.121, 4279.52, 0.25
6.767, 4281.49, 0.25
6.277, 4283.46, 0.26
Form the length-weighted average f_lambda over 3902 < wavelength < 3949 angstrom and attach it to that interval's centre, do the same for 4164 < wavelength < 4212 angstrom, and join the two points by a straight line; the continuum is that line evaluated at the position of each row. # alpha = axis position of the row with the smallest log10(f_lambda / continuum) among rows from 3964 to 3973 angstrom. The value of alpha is 3968.21 angstrom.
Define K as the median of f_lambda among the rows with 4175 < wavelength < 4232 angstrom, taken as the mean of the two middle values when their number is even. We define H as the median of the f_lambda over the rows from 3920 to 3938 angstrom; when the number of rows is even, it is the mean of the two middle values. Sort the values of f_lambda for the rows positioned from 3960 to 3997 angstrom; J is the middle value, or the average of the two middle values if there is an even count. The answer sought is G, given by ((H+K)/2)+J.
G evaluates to 13.0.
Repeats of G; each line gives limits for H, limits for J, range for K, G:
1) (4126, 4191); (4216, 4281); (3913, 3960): 13.9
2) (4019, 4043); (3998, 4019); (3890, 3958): 14.5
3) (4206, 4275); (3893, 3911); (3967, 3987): 13.3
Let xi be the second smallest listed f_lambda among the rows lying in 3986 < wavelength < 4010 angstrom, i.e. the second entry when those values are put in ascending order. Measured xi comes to 6.634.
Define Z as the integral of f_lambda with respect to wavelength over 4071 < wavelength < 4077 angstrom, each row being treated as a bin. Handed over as 42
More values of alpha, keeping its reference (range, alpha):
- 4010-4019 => 4012.32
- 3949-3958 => 3957.26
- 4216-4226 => 4224.69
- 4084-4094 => 4092.56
